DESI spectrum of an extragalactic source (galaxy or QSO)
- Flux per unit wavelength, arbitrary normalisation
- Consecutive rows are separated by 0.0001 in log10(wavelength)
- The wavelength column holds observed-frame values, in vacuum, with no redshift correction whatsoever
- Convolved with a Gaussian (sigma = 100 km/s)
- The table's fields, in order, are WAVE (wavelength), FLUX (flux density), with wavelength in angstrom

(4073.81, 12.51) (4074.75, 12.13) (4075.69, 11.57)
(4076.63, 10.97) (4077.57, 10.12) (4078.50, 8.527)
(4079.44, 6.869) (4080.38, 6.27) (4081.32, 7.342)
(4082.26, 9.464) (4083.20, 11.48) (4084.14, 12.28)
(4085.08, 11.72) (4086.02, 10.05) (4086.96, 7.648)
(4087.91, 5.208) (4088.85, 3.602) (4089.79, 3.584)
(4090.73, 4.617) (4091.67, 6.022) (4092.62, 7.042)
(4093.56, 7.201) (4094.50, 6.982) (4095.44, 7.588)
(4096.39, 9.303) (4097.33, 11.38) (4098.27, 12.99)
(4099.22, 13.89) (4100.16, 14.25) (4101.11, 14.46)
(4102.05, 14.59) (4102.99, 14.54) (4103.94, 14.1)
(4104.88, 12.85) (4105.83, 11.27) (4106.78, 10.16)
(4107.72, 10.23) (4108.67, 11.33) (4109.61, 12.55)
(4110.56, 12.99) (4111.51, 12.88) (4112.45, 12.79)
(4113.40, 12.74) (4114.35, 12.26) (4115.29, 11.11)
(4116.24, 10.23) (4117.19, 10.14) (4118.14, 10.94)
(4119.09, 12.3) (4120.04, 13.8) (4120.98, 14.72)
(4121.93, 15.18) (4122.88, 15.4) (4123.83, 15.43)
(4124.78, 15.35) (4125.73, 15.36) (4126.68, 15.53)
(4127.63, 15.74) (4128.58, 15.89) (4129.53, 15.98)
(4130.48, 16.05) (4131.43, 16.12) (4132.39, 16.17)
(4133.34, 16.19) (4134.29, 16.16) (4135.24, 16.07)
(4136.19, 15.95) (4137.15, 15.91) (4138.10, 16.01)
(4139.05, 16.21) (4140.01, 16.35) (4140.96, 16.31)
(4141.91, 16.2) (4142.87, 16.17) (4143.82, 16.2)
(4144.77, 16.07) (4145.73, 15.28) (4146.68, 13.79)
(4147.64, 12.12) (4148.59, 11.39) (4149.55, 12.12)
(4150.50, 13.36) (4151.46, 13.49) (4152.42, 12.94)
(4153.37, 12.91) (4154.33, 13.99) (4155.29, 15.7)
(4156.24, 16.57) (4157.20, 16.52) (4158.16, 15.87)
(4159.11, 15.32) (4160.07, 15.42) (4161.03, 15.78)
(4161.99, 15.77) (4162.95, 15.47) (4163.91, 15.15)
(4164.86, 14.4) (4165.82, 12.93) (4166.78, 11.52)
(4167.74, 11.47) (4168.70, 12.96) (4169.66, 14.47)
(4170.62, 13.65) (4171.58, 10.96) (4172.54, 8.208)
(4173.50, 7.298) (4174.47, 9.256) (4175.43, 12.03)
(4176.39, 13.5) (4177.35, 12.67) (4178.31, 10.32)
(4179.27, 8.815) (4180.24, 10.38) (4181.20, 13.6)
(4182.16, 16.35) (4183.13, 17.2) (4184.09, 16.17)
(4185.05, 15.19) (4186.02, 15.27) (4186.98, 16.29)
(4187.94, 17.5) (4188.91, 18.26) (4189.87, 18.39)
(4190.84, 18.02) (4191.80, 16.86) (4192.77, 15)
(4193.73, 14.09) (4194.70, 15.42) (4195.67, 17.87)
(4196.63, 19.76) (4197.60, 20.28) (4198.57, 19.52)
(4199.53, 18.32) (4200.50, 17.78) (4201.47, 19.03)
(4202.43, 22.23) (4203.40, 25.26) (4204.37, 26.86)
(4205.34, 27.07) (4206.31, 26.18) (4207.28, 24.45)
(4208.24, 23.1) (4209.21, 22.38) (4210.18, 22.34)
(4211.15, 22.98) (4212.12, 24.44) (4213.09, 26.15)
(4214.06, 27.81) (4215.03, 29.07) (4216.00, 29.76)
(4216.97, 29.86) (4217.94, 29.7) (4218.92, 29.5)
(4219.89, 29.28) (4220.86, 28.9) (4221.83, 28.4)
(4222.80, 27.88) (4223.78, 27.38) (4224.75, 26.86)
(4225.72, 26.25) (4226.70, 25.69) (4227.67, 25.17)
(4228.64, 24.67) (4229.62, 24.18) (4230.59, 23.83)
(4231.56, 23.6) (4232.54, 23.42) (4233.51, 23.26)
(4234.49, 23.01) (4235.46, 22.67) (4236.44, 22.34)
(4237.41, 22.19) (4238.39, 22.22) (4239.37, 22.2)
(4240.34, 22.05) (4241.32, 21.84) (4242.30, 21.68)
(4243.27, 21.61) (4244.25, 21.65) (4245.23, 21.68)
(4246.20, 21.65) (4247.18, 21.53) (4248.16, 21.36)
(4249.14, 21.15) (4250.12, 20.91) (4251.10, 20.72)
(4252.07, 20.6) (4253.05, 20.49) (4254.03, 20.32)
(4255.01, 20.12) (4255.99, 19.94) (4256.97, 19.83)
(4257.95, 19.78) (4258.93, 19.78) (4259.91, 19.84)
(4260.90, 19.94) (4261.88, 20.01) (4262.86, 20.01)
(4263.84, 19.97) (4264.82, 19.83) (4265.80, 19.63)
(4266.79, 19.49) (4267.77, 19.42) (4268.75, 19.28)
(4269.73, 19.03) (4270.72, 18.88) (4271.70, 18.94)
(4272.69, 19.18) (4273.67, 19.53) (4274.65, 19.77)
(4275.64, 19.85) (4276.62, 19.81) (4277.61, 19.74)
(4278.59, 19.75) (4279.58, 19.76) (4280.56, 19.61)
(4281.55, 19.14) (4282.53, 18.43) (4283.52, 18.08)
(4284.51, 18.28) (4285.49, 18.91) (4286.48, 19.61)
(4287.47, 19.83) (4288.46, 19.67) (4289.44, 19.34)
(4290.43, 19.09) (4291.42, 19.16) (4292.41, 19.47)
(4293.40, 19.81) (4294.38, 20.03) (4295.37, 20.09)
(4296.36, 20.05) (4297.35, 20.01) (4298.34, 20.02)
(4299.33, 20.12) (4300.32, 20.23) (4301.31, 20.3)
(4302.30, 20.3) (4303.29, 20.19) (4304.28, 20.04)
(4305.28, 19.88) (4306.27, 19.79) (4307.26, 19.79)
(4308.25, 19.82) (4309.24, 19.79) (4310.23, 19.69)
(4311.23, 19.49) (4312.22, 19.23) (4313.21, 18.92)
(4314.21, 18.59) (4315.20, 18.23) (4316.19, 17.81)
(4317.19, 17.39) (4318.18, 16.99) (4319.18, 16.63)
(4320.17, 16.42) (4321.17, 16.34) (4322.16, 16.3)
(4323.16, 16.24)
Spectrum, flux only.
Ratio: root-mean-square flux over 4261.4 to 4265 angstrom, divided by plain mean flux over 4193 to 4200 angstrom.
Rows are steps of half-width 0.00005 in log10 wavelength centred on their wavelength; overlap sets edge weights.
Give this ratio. 1.12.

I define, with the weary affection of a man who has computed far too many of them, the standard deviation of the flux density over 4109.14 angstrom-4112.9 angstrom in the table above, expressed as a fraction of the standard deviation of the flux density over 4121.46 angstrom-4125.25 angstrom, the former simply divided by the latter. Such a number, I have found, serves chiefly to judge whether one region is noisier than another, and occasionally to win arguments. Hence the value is 1.7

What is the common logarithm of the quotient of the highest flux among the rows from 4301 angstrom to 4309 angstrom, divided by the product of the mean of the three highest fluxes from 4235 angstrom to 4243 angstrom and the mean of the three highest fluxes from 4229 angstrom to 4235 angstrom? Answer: -1.42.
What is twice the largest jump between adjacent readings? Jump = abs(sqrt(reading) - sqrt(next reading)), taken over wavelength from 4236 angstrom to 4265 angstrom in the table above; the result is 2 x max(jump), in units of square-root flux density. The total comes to 0.1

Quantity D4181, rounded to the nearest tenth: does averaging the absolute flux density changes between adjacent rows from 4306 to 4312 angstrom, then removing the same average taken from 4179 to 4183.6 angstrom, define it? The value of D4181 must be -2.0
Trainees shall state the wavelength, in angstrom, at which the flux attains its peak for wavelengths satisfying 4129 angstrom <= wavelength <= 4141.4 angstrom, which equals 4140.01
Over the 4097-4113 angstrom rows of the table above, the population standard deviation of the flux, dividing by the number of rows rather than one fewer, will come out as 1.4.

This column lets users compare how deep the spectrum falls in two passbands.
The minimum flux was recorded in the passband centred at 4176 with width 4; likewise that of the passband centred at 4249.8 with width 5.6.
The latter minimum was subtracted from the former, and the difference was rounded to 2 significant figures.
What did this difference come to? -11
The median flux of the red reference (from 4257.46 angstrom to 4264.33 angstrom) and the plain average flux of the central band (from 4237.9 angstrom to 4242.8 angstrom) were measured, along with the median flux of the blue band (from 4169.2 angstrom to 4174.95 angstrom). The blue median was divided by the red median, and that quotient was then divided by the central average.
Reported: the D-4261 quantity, 0.023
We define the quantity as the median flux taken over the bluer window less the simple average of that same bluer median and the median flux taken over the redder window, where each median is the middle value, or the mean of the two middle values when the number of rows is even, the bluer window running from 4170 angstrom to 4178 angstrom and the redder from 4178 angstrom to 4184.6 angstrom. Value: -1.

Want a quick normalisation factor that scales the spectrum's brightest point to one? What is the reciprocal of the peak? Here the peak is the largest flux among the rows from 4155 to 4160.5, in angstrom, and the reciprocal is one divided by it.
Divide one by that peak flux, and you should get 0.060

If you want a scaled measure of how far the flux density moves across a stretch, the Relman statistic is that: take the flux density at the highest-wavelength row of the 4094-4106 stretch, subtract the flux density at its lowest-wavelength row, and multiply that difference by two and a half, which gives 11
